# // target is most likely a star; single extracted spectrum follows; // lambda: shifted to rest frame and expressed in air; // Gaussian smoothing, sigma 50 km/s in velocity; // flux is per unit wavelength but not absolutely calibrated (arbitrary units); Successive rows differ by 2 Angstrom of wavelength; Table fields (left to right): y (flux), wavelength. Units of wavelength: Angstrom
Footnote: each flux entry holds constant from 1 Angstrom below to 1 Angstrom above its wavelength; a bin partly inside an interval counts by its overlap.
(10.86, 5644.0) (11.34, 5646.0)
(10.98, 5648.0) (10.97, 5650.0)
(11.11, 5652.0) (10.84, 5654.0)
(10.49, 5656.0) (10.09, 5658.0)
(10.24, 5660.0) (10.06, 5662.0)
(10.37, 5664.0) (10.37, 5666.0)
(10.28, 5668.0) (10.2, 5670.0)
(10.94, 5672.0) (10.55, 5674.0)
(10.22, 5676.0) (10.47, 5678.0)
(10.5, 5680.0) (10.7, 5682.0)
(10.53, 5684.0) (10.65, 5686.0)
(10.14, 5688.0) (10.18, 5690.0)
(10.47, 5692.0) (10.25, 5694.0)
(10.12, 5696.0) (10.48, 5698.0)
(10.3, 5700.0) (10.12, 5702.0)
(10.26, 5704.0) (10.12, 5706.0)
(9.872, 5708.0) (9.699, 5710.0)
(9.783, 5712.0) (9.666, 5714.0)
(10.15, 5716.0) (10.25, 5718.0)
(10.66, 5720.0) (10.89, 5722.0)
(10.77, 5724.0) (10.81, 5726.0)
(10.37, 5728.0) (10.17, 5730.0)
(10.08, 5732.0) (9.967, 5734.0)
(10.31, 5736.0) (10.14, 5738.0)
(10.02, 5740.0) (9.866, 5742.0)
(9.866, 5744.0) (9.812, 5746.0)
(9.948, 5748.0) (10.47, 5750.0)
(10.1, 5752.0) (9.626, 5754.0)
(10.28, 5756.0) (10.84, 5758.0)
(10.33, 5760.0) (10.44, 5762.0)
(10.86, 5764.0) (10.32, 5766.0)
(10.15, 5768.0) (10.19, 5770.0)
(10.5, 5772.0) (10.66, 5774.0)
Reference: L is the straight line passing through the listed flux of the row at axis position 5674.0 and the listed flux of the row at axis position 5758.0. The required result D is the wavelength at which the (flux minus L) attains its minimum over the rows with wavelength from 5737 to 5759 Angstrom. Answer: 5754.0 Angstrom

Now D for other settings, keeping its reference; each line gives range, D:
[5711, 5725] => 5714.0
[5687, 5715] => 5714.0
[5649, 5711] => 5710.0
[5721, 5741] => 5734.0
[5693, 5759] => 5754.0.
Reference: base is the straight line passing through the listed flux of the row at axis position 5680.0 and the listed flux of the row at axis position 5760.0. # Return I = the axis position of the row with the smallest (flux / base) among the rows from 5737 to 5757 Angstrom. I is 5754.0 Angstrom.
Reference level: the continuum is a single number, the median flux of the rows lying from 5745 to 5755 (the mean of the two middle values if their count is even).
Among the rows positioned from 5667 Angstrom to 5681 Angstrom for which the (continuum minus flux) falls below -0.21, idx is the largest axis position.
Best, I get 5680.0 Angstrom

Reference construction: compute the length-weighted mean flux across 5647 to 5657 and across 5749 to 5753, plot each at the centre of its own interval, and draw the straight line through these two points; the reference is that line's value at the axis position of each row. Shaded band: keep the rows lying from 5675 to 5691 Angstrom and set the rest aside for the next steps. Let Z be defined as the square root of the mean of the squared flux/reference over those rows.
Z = 0.98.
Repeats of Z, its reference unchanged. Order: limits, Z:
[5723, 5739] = 0.99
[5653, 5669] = 0.96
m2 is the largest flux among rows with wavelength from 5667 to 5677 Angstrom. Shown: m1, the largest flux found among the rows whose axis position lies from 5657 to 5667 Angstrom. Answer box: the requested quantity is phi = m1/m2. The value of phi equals 0.95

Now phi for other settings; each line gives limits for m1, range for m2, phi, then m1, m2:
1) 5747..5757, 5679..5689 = 0.98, 10.47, 10.7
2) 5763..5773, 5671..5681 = 0.99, 10.86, 10.94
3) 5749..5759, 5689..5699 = 1.03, 10.84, 10.48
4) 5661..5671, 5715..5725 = 0.95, 10.37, 10.89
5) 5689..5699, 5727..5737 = 1.01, 10.48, 10.37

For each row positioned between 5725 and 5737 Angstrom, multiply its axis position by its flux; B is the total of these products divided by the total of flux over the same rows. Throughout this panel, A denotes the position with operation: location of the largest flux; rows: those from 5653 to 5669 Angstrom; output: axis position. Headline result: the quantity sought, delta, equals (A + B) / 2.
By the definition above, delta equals 5692.5 Angstrom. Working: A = 5654.0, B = 5730.9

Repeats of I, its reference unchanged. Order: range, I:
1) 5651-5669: 5662.0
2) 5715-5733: 5732.0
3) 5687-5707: 5696.0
